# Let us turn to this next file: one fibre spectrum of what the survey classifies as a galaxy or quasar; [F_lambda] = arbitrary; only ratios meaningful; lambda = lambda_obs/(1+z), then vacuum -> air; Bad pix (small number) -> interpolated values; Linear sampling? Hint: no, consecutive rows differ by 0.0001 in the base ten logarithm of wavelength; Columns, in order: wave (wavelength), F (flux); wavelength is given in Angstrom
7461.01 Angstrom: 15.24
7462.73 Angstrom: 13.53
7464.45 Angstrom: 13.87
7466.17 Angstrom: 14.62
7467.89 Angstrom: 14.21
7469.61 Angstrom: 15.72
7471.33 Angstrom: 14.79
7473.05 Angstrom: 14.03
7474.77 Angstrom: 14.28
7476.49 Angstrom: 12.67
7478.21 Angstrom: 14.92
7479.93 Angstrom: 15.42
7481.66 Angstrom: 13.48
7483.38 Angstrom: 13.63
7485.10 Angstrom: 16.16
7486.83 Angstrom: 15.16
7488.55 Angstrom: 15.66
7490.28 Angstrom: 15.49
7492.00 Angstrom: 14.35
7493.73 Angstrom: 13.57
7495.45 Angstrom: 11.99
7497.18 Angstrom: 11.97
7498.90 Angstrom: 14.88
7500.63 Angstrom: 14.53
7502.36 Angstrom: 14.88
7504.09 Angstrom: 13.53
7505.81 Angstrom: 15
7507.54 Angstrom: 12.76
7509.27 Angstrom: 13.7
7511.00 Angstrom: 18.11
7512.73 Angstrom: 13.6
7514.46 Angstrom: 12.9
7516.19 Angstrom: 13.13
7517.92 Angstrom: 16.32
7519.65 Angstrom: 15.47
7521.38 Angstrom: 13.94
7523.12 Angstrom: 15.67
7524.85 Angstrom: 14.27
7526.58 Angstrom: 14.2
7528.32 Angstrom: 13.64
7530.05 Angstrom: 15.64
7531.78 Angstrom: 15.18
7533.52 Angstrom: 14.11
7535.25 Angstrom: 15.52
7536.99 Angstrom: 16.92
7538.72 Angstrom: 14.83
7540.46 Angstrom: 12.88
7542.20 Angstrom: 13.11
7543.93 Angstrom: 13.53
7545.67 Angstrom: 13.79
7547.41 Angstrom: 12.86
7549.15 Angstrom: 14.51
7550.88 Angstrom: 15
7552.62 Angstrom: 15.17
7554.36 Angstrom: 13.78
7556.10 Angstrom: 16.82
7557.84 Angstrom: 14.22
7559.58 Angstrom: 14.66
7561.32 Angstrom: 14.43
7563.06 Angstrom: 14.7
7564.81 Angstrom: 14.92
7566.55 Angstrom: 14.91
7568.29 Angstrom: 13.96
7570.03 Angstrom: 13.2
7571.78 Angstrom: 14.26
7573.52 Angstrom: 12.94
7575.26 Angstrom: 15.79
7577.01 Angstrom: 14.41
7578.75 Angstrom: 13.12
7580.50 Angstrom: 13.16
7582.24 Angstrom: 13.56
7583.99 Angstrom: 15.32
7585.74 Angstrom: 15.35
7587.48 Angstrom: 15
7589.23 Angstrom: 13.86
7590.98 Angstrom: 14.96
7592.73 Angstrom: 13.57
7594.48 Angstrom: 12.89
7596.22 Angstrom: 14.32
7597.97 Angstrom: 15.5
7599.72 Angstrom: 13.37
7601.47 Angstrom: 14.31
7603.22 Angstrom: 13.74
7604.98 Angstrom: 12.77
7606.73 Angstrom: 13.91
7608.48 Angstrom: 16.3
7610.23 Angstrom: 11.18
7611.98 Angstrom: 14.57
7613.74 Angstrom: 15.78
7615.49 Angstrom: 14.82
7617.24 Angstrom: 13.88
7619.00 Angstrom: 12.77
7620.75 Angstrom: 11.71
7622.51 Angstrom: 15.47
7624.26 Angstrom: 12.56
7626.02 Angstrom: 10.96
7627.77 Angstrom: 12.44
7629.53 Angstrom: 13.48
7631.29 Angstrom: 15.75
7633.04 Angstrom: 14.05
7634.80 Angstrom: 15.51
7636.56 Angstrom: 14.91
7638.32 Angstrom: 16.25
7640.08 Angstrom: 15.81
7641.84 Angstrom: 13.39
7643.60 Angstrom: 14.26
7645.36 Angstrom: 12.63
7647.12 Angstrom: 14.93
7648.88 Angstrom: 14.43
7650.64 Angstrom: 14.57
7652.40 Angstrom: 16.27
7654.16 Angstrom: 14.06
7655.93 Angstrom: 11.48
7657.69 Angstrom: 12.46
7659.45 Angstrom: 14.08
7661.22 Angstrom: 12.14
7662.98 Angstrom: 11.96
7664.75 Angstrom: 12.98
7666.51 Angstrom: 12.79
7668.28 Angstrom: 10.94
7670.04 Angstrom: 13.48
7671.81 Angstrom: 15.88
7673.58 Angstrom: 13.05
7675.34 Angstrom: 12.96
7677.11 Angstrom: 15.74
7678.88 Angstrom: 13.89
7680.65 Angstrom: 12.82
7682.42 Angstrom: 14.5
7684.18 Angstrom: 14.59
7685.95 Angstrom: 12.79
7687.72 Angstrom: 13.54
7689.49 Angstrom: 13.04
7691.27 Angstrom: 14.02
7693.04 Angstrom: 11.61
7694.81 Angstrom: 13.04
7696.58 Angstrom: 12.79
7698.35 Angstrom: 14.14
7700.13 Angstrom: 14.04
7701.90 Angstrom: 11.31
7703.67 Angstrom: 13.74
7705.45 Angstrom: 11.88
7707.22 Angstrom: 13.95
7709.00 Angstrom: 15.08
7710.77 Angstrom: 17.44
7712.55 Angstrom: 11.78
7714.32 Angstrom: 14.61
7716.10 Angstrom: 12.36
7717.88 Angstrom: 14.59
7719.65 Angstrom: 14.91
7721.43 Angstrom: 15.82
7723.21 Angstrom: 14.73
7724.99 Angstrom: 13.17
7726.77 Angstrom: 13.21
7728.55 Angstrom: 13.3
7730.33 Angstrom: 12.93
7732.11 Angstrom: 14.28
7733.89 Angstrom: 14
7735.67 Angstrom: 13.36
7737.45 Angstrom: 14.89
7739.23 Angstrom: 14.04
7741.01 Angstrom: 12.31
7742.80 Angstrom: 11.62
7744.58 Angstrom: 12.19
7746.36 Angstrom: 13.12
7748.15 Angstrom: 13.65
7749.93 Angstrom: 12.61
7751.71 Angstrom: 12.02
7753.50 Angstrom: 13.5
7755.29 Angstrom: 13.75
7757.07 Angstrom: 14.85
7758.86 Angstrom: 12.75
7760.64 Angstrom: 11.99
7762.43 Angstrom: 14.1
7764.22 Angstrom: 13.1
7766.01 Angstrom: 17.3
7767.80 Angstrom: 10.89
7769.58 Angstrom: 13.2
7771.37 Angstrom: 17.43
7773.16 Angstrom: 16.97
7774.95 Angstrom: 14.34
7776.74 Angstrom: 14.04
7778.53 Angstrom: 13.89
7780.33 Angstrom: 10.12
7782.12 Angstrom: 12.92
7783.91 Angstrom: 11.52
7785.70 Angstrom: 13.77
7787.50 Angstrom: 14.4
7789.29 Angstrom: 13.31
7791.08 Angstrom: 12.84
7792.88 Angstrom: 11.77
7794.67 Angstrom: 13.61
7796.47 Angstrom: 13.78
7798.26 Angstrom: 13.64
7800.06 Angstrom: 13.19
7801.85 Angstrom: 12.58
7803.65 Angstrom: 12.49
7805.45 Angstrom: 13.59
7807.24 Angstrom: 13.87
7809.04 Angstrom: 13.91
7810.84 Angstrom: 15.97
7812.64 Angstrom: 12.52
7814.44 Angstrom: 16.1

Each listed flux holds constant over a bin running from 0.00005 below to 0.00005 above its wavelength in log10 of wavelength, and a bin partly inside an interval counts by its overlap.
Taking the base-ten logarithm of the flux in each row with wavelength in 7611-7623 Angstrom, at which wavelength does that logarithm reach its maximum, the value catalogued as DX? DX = 7613.74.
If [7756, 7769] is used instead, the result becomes 7766.01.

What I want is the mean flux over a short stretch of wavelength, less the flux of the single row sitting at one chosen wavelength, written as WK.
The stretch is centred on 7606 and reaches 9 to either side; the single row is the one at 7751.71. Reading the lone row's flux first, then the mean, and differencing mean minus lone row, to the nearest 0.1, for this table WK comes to 2.1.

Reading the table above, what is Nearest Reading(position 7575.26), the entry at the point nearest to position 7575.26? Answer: 15.79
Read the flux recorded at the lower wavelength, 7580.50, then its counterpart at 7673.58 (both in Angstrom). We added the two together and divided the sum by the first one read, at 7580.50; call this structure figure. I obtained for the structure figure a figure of 1.99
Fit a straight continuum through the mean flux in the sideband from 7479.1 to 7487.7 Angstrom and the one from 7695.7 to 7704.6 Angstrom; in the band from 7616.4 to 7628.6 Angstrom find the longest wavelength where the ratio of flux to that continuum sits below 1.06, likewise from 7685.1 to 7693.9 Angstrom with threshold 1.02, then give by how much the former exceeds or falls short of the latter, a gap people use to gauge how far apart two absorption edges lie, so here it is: -65.3 Angstrom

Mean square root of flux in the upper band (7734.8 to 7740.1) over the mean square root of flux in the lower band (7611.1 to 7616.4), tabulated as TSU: 0.97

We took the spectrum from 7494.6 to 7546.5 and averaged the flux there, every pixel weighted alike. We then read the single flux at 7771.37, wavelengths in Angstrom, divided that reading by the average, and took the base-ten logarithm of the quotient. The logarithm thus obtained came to 0.08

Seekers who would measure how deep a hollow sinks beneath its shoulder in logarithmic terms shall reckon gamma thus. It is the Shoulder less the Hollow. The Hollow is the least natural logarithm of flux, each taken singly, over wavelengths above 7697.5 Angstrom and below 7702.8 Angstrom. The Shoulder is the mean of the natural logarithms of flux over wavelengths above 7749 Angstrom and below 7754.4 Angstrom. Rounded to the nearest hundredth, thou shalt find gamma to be 0.12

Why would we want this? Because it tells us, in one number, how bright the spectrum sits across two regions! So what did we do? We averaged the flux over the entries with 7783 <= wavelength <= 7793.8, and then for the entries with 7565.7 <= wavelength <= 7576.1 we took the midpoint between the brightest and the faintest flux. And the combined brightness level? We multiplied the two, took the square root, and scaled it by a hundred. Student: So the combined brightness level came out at 1363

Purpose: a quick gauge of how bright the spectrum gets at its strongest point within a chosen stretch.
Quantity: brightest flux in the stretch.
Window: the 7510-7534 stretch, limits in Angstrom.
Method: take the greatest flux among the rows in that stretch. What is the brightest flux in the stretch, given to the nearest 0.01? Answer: 18.11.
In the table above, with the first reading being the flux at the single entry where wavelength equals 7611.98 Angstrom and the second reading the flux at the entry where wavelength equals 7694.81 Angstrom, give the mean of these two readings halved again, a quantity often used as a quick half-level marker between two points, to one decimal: 6.9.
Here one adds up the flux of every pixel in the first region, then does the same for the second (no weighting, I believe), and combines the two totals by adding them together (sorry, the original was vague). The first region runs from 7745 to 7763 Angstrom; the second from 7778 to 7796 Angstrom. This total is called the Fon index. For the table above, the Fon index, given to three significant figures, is 260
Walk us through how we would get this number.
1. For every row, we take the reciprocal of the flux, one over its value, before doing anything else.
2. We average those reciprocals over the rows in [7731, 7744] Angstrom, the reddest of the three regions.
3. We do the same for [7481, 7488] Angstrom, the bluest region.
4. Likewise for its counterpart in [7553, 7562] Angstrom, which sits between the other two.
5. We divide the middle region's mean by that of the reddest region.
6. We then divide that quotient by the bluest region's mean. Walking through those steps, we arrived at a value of 13.2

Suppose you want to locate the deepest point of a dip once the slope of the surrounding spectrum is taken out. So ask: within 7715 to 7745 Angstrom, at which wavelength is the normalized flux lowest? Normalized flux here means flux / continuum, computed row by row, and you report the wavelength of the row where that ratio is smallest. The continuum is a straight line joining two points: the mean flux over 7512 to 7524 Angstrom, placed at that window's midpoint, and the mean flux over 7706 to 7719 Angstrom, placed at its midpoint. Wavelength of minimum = 7742.80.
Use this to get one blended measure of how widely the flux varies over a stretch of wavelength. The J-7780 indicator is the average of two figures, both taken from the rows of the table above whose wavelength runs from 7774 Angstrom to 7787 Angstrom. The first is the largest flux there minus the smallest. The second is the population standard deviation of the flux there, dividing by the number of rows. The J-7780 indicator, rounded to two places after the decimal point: 2.84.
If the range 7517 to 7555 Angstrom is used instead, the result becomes 2.57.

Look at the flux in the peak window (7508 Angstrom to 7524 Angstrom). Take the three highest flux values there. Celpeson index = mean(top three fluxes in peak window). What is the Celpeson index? 16.7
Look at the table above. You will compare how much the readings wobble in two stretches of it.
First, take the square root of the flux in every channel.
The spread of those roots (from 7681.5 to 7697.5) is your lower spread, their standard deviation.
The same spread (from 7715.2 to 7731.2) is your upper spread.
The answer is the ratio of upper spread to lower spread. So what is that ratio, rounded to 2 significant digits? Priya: 1.2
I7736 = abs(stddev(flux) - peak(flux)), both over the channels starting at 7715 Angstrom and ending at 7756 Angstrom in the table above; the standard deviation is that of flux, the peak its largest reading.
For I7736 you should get 14.8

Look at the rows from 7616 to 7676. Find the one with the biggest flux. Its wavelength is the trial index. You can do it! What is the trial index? 7652.40 Angstrom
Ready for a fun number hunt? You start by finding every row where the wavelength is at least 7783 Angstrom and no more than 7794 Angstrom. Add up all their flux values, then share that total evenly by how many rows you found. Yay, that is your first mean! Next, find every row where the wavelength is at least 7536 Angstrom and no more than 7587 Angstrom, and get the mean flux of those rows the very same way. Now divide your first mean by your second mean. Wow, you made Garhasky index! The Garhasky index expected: 0.90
